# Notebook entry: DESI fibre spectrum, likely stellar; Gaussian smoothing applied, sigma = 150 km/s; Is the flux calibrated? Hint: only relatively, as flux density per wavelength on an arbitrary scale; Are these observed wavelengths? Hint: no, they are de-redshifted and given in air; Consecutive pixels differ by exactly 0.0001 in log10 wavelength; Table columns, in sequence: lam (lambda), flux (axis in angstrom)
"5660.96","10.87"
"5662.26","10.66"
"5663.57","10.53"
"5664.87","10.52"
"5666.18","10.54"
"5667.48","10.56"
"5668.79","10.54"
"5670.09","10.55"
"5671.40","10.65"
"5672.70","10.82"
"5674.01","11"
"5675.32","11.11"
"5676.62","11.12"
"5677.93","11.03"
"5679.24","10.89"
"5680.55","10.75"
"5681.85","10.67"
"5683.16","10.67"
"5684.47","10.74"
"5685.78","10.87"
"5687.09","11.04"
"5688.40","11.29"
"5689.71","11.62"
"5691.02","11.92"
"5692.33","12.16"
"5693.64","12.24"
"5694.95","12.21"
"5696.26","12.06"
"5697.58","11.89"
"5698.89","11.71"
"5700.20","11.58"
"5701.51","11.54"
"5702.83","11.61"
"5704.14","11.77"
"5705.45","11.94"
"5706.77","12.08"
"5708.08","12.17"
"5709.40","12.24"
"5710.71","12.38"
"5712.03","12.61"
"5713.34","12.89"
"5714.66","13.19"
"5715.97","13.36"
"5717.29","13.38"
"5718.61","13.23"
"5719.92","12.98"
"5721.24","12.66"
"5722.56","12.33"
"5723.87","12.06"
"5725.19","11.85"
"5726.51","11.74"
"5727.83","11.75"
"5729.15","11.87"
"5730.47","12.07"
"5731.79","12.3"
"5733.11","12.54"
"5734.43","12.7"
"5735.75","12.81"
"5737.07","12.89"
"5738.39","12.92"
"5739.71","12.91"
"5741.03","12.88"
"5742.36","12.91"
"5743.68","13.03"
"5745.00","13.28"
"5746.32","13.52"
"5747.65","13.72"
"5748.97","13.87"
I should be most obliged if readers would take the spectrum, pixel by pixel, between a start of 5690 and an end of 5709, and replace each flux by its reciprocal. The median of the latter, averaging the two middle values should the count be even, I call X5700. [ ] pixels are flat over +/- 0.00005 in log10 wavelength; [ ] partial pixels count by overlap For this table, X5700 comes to 0.084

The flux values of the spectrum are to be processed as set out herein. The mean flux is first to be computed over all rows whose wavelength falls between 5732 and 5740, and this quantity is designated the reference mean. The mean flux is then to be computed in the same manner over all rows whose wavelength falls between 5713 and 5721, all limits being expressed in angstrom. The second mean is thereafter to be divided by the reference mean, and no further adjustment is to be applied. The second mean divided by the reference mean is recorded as 1.03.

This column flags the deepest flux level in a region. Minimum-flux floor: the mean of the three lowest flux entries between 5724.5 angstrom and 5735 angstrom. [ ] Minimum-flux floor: 11.8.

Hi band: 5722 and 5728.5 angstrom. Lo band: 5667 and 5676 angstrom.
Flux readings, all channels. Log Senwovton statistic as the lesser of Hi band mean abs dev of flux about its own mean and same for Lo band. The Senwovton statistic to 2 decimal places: 0.20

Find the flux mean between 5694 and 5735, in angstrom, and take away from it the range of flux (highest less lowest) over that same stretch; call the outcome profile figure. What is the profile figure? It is 10.4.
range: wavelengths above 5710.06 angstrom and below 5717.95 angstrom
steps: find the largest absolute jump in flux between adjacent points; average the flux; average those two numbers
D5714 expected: 6.6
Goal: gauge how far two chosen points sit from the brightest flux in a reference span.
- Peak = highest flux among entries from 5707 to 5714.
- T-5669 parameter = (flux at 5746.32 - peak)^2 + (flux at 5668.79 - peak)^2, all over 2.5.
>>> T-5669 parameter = 2.4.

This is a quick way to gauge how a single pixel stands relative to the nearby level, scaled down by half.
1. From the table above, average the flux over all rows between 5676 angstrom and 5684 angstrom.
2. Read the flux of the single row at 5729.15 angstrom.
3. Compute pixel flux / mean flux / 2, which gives 0.547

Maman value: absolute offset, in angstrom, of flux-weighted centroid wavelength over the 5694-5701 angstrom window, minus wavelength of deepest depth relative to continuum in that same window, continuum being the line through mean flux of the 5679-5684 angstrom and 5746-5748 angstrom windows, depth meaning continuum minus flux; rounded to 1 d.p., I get 2.7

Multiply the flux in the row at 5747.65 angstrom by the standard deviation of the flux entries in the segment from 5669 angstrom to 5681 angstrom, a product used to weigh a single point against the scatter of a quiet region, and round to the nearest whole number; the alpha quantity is 3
